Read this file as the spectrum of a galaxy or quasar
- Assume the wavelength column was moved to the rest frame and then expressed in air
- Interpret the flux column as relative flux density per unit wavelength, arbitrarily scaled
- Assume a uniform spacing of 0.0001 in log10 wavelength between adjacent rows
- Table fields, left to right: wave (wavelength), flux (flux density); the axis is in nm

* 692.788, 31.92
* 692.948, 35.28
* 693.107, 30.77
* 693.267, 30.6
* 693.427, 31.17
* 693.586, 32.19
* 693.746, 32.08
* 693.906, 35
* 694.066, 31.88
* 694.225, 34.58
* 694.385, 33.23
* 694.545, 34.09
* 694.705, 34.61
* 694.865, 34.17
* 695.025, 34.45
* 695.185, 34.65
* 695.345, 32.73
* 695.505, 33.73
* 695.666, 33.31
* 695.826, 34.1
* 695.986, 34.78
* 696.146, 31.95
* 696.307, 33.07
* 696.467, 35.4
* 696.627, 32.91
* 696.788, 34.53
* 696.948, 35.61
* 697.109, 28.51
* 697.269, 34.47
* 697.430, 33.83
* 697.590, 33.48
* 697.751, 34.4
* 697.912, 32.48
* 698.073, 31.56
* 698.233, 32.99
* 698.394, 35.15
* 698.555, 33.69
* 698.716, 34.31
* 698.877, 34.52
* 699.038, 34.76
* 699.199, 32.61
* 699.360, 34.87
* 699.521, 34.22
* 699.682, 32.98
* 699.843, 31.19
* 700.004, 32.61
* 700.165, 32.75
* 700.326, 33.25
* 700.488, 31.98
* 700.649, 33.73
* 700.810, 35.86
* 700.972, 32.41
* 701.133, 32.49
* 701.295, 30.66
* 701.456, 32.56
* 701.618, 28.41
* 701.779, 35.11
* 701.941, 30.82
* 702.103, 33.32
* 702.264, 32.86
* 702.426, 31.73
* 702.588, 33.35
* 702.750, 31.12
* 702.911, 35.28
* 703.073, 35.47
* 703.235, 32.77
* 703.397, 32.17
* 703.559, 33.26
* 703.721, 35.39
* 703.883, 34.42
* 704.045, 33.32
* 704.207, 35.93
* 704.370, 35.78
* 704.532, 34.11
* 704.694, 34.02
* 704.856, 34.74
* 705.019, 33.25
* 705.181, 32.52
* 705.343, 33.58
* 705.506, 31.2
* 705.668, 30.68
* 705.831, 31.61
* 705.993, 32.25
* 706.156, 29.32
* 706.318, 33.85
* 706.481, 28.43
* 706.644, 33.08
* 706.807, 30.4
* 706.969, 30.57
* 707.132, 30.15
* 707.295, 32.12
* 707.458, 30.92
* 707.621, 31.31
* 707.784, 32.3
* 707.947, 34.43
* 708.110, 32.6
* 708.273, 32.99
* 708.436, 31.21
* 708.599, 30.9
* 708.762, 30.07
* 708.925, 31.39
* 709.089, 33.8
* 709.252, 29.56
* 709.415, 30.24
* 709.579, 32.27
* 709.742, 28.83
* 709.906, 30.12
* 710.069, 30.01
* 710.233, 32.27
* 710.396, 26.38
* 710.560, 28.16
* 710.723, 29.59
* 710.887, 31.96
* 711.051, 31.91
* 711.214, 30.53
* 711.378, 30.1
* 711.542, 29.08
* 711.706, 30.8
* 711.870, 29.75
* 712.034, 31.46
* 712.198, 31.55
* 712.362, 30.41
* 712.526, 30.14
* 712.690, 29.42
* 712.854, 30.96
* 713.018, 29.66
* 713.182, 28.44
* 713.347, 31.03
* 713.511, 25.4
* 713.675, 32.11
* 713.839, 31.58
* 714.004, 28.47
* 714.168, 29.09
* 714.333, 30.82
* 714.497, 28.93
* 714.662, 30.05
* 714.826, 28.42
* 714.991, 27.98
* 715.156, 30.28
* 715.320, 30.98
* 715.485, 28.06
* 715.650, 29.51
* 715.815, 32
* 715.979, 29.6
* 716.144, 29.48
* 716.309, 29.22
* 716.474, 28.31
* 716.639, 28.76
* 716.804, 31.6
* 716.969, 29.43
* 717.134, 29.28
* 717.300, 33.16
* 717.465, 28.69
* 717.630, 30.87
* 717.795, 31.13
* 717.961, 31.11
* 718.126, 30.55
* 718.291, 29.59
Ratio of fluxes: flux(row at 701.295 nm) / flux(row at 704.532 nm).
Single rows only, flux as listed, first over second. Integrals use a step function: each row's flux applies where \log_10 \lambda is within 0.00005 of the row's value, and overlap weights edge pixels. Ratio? 0.90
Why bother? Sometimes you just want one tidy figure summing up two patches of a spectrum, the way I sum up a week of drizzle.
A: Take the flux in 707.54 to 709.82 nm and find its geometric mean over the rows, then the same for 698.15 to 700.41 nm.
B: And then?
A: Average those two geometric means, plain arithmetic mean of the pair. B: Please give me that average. 32.5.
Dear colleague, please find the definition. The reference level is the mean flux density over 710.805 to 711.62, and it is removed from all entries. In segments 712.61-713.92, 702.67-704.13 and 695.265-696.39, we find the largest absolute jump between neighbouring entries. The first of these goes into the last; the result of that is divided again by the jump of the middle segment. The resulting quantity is 0.10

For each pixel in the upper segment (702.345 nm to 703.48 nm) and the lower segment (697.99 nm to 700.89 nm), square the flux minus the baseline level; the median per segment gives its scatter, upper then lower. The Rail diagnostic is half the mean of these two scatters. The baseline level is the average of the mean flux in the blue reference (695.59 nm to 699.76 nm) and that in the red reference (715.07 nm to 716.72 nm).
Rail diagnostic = 1.2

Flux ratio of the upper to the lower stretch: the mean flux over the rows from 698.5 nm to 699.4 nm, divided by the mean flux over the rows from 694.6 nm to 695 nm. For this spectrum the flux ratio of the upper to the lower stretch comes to 0.992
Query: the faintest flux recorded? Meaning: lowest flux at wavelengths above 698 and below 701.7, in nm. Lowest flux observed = 28.41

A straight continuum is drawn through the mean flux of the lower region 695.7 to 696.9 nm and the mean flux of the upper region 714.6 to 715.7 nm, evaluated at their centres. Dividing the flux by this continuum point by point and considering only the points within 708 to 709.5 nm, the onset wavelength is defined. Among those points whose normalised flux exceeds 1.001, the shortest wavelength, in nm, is 708.110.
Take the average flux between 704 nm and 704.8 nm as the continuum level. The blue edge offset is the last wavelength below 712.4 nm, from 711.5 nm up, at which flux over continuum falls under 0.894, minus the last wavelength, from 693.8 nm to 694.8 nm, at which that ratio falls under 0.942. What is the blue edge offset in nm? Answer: 18.30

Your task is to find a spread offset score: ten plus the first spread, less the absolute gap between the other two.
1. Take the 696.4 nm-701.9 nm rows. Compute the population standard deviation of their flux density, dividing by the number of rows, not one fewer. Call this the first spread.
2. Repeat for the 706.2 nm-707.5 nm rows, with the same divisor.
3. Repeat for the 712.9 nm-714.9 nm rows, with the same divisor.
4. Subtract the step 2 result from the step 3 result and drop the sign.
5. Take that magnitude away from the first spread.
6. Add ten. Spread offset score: 11.6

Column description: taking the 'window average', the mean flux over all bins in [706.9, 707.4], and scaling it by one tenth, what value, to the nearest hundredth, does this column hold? 3.09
